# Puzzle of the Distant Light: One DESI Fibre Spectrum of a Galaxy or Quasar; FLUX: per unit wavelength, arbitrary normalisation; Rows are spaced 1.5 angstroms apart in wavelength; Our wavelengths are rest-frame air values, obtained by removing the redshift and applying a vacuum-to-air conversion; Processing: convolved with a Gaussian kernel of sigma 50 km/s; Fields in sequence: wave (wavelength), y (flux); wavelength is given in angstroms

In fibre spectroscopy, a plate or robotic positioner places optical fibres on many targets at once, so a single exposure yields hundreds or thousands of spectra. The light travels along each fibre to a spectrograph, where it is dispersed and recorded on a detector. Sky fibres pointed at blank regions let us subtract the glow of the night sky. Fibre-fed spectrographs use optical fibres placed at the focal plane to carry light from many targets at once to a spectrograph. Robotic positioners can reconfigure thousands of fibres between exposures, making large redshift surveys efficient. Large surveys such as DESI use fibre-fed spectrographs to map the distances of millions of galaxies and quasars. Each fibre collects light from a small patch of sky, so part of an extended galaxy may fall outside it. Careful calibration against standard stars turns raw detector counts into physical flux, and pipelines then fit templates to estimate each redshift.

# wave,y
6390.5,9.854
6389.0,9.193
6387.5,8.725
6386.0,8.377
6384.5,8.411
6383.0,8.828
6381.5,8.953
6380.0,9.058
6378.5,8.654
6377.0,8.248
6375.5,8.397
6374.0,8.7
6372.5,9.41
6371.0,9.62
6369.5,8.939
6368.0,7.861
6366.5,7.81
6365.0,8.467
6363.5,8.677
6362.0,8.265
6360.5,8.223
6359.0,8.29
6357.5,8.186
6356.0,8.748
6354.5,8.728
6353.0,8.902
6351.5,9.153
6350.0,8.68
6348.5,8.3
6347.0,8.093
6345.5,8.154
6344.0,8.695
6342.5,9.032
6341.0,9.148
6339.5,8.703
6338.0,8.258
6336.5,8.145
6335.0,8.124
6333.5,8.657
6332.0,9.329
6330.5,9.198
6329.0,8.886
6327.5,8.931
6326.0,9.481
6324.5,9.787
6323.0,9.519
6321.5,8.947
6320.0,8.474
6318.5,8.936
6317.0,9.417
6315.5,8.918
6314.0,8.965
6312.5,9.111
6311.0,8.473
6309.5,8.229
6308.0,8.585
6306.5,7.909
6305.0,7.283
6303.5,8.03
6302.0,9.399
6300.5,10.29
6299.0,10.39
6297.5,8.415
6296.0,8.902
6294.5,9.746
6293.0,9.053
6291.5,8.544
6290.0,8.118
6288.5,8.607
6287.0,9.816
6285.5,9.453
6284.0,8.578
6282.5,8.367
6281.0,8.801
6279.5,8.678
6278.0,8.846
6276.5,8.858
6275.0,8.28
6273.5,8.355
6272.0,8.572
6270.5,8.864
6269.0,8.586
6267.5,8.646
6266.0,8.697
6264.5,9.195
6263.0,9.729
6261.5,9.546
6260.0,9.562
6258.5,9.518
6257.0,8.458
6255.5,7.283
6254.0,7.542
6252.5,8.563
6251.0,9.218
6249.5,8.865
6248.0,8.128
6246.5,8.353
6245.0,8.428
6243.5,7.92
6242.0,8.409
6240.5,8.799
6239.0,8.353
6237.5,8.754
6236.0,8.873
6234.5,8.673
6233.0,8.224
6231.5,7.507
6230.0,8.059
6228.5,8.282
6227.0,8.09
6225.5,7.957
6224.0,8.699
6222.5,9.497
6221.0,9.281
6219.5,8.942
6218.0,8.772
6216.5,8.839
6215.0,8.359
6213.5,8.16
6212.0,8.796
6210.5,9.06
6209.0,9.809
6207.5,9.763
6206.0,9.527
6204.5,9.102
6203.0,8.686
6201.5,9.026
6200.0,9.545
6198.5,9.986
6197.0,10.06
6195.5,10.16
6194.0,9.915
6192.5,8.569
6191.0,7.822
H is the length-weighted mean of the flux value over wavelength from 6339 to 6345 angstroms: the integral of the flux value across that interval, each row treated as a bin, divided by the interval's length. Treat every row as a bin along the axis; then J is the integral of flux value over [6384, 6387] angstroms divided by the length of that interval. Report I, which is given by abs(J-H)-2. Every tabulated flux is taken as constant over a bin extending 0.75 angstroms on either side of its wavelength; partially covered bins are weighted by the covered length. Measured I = -1.55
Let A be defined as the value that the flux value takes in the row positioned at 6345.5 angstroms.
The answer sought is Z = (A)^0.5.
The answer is 2.86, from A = 8.154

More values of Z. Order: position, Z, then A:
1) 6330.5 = 3.03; 9.198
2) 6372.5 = 3.07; 9.41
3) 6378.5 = 2.94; 8.654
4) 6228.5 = 2.88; 8.282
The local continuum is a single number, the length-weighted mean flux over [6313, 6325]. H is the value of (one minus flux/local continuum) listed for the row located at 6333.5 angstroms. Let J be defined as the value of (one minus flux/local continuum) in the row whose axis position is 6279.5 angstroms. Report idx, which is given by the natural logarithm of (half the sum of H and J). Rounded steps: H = 0.05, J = 0.05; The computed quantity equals -3.0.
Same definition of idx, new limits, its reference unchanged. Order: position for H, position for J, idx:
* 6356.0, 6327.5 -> -3.5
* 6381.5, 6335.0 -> -2.8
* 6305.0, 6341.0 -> -2.3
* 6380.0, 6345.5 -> -2.9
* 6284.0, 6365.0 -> -2.7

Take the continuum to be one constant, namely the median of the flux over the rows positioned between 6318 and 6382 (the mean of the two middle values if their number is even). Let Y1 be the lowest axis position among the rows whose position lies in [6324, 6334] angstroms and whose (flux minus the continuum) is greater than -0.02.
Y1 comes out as 6324.5 angstroms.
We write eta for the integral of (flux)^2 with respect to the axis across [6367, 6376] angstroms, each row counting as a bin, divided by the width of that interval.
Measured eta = 78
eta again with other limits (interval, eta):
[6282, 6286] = 77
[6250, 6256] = 68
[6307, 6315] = 75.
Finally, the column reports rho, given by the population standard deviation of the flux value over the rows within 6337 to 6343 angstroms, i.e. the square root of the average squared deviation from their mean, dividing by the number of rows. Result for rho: 0.35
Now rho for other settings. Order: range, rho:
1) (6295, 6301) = 0.86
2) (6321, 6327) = 0.30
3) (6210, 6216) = 0.35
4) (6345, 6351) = 0.23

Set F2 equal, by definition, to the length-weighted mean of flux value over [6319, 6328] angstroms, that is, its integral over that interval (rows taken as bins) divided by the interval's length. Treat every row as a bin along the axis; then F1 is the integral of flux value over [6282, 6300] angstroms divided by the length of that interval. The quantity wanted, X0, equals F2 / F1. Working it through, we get 1.02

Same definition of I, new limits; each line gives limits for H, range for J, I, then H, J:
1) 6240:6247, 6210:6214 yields -1.69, 8.37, 8.68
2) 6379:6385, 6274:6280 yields -1.83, 8.82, 8.65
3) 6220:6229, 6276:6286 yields -1.87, 8.65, 8.78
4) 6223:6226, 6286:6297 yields -1.49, 8.46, 8.97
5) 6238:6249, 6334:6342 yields -1.86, 8.36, 8.50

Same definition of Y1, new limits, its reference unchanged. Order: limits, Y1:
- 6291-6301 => 6293.0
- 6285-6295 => 6285.5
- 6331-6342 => 6332.0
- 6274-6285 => 6276.5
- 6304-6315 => 6312.5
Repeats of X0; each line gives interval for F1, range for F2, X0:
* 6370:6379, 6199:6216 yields 1.03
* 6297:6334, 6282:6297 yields 1.00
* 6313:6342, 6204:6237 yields 0.98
